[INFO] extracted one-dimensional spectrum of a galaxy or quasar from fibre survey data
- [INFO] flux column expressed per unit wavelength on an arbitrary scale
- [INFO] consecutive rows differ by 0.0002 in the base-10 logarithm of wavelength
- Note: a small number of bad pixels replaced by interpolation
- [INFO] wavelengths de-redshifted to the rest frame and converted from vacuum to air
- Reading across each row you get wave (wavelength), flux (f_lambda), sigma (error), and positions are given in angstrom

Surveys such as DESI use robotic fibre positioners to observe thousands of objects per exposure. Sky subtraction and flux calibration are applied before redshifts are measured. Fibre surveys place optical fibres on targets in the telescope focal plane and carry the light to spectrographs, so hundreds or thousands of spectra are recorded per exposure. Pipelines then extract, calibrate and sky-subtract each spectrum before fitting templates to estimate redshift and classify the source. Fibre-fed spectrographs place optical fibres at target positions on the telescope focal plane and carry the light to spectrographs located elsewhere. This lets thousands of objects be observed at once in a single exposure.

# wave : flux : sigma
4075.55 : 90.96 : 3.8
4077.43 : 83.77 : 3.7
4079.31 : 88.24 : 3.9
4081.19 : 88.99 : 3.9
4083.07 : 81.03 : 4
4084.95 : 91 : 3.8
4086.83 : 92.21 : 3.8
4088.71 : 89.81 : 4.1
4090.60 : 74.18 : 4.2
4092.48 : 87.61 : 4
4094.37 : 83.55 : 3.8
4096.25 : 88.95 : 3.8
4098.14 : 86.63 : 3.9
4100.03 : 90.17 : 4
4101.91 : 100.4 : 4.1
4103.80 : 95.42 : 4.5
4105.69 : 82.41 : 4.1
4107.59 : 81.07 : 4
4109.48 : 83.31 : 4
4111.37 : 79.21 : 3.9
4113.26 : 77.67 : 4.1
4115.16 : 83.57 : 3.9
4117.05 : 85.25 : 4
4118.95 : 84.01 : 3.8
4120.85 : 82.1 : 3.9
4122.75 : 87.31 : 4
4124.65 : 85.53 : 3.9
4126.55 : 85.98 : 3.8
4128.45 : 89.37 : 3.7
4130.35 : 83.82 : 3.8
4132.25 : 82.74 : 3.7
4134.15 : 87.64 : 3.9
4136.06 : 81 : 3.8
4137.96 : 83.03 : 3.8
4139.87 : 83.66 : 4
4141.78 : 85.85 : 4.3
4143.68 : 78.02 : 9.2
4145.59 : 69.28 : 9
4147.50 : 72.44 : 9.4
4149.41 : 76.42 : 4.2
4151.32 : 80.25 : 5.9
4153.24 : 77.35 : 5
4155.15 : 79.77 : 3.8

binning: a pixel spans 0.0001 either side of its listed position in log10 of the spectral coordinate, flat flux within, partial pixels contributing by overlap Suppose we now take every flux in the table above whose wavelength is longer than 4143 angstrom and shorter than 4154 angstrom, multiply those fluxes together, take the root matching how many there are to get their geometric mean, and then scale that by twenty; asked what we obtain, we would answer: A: 1511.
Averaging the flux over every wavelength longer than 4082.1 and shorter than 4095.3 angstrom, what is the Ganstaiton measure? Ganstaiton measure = 85.6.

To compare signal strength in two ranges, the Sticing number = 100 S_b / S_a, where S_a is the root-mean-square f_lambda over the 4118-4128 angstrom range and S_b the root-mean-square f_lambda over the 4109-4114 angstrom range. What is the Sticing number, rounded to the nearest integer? 94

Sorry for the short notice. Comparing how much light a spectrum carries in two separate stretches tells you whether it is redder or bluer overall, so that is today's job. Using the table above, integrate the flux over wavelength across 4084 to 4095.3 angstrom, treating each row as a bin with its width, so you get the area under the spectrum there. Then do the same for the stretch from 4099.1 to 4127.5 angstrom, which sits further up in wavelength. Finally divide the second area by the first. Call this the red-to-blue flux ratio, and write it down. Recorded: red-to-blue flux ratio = 2.5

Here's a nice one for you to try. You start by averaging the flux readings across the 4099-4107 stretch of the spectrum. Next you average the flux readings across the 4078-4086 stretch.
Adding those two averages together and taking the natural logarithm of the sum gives 5.19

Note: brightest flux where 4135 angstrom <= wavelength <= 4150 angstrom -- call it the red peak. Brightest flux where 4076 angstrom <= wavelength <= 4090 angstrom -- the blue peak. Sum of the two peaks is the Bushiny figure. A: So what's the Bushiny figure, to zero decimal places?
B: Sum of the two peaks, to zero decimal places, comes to 178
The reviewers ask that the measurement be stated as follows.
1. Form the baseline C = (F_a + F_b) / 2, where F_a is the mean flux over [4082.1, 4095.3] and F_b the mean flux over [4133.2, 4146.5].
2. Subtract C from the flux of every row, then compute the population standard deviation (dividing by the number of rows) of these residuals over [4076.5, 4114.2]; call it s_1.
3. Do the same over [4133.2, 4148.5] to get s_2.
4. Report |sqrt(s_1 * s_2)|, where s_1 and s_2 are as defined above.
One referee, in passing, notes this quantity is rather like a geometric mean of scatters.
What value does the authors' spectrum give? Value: 6.08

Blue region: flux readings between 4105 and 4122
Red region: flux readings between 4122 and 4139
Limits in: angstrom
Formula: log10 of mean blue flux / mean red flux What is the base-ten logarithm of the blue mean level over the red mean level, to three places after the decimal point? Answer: -0.016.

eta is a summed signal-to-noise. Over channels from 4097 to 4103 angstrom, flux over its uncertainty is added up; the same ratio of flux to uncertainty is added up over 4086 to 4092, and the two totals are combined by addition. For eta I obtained 133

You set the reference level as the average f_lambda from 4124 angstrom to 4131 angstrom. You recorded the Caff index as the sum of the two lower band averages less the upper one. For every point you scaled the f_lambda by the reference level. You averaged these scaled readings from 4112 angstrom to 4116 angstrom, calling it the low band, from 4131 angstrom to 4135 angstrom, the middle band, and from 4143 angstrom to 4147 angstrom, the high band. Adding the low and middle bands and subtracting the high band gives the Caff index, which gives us 1.07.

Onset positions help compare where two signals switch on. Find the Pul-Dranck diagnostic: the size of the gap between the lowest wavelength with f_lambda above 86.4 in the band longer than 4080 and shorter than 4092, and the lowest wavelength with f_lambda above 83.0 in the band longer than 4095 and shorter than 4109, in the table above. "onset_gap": 15.1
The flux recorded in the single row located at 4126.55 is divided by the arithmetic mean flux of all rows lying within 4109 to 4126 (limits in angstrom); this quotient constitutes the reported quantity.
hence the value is 1.03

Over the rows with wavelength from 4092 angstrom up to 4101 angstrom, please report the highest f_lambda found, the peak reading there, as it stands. 90.17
